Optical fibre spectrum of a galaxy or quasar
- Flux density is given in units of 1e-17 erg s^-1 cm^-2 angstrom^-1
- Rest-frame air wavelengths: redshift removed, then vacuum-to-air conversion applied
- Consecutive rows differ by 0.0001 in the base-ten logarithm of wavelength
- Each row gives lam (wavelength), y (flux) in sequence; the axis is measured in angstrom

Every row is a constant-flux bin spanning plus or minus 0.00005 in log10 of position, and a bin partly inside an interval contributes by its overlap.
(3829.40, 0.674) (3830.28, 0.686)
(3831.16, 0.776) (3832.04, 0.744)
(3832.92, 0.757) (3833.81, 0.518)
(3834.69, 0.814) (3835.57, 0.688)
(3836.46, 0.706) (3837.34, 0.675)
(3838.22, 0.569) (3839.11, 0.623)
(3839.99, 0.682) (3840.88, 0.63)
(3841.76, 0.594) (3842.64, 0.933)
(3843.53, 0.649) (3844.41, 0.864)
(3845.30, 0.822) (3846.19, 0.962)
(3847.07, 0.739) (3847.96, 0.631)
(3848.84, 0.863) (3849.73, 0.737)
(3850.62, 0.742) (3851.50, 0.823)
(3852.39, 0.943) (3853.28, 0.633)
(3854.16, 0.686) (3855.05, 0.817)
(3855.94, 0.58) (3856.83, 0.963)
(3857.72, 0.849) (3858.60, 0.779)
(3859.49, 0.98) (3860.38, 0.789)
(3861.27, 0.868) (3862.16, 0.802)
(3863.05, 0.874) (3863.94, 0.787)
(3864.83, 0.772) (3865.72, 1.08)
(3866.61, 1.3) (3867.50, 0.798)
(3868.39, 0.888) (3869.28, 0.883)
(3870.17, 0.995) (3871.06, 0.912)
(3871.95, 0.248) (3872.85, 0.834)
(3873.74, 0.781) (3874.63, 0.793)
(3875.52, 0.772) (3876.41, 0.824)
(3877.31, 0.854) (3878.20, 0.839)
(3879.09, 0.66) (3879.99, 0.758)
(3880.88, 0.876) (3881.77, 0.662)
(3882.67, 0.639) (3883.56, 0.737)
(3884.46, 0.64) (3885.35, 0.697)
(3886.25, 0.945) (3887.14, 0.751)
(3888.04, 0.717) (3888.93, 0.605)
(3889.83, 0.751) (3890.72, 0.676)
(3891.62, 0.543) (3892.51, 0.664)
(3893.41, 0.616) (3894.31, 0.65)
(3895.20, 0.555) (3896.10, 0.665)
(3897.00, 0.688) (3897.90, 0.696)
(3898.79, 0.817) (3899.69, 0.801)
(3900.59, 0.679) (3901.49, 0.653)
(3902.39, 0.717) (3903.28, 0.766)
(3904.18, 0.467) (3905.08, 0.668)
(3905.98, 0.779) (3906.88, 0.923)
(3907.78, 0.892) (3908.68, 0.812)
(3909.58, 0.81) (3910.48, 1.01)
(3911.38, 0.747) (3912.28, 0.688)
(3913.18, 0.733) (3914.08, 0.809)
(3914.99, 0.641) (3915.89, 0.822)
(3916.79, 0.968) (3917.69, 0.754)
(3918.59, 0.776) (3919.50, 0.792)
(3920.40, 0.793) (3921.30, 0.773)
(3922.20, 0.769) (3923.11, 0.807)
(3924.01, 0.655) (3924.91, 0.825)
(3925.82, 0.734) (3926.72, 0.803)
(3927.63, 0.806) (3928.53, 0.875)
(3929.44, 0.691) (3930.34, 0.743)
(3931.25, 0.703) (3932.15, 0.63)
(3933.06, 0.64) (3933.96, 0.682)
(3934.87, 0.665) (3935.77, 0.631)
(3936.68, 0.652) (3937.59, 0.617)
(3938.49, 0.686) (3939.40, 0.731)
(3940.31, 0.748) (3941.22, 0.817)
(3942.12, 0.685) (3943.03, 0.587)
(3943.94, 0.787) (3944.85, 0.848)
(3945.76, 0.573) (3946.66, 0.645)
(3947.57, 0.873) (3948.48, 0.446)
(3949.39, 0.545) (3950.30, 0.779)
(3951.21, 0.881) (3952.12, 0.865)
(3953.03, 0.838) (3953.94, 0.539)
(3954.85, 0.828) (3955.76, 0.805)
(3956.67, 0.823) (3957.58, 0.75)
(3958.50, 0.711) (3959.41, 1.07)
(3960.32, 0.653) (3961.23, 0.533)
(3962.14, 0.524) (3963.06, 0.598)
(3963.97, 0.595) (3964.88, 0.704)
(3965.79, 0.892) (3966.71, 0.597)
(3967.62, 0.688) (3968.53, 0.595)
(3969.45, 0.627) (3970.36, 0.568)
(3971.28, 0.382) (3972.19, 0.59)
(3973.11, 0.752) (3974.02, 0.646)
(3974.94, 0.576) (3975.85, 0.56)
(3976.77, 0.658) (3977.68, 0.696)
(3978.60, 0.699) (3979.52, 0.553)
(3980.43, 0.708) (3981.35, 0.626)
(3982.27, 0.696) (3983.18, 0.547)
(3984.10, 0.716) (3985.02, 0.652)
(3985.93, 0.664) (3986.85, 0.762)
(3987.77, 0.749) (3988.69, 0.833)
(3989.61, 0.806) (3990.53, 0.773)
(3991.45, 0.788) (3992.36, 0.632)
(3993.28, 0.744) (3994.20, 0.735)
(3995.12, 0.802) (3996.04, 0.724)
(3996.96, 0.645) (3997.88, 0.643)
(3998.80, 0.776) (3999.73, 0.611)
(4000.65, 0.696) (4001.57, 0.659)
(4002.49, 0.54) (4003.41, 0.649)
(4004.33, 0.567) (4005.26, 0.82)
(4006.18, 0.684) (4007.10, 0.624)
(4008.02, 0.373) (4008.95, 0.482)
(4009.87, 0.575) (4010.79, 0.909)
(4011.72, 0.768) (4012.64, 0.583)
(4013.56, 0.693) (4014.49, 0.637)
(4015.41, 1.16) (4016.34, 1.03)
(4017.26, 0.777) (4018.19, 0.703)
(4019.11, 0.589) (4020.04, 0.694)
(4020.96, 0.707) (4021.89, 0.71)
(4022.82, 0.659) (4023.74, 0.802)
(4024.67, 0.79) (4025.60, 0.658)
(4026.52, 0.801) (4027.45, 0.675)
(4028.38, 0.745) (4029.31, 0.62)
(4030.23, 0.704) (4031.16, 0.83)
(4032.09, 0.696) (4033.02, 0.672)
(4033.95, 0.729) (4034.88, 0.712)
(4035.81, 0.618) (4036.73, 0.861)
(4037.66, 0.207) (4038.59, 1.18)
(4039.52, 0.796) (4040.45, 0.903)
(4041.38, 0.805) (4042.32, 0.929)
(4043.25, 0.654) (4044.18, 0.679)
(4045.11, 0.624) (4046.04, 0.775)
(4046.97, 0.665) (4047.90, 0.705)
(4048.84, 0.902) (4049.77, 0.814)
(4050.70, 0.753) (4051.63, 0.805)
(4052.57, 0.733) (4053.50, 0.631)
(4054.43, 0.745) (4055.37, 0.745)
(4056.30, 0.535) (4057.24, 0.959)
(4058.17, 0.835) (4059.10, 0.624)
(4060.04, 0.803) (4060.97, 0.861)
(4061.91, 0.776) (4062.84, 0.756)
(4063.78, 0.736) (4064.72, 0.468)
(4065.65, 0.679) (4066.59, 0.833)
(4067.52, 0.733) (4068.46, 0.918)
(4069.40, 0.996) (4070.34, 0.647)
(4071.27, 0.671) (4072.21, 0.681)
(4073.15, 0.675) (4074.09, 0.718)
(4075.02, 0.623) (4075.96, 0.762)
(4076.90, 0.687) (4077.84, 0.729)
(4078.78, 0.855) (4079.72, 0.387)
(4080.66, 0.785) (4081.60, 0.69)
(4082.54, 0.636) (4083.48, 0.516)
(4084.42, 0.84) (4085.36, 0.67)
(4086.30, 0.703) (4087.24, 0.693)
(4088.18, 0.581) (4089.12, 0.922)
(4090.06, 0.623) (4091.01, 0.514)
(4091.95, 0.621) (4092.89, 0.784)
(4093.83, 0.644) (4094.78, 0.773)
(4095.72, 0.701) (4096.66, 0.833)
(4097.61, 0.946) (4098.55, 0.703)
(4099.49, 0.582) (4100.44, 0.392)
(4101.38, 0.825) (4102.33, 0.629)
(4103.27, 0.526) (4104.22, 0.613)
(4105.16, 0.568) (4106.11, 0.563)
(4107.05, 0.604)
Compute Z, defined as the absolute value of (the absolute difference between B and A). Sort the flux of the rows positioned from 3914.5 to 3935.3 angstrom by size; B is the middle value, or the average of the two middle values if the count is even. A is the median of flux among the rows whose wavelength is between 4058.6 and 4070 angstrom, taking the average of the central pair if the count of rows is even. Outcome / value 0.00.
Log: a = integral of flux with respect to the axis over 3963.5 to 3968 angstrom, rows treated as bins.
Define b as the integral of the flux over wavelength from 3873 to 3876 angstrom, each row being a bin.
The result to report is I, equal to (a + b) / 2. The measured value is 2.8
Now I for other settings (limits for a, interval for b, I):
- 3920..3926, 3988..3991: 3.5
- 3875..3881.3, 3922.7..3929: 5.0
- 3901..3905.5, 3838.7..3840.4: 2.0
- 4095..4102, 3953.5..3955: 3.0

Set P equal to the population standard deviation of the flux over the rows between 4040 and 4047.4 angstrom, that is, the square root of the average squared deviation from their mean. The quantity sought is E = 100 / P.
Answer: 911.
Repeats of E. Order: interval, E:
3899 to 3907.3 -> 845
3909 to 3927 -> 1177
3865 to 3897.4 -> 579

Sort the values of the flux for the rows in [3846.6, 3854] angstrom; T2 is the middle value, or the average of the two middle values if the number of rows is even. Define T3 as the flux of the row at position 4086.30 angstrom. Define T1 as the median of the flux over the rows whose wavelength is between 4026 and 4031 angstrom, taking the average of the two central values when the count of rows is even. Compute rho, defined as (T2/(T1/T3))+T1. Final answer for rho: 1.44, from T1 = 0.70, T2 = 0.74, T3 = 0.703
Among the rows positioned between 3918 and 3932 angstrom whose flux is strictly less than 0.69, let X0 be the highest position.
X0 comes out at 3924.01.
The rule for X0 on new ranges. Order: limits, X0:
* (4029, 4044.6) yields 4044.18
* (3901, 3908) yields 3905.08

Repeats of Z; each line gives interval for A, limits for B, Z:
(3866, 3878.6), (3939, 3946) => 0.10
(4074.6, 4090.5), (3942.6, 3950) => 0.07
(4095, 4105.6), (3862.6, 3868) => 0.21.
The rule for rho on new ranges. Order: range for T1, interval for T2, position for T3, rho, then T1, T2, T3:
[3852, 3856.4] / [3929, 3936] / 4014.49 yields 1.31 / 0.69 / 0.67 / 0.637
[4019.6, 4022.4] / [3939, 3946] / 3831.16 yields 1.52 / 0.71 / 0.74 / 0.776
